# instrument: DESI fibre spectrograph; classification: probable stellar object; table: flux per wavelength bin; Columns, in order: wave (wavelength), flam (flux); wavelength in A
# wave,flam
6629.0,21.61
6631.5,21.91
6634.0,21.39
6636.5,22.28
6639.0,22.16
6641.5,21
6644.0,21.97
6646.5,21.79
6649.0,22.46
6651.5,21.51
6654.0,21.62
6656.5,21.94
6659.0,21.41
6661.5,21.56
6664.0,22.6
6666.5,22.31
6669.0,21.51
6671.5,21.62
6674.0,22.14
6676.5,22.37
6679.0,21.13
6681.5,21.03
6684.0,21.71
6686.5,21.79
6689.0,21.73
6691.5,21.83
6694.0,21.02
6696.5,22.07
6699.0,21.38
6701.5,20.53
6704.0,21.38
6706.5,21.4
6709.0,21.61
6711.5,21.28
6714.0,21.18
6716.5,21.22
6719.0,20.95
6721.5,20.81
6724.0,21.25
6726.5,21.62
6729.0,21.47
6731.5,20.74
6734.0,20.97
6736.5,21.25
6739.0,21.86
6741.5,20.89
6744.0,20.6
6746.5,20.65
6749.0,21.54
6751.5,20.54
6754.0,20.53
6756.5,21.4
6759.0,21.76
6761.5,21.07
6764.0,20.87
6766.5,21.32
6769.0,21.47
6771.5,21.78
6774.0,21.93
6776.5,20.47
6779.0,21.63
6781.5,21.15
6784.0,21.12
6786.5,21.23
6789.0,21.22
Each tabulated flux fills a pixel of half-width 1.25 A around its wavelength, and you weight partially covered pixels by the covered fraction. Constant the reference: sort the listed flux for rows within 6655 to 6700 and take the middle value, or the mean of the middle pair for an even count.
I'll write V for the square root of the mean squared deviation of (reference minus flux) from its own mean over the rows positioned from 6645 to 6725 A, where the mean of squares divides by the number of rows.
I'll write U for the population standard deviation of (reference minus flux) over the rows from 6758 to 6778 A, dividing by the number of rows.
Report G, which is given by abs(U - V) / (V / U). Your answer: 0.01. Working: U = 0.472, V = 0.481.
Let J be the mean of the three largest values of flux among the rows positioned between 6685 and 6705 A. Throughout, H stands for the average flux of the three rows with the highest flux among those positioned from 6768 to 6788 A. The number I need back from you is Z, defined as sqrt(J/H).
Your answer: 1.00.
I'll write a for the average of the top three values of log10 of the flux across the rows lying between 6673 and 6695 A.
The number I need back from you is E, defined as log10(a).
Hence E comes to 0.129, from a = 1.34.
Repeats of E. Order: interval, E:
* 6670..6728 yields 0.129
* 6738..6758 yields 0.125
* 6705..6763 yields 0.126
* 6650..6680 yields 0.131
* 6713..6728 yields 0.124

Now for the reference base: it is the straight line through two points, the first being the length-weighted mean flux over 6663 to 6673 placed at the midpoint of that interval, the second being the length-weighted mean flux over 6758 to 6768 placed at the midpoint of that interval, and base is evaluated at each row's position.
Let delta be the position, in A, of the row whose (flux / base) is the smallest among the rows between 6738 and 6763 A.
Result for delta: 6751.5 A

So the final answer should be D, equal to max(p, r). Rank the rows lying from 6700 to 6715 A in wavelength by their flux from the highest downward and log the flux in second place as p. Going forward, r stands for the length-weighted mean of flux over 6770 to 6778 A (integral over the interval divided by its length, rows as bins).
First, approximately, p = 21.4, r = 21.4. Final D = 21.4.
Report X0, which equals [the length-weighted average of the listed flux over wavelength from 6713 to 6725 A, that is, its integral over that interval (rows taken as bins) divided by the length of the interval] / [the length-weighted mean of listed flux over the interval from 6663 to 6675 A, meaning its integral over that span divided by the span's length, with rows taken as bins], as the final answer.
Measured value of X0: 0.96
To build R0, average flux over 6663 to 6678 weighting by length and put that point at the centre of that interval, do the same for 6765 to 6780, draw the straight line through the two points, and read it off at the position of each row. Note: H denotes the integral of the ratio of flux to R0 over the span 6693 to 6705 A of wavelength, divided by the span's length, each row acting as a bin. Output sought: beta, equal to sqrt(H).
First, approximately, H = 0.972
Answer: 0.986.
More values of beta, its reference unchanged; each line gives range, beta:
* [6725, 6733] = 0.990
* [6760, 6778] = 0.996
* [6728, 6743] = 0.989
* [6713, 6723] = 0.983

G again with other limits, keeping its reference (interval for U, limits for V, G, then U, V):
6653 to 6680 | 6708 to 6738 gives 0.27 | 0.442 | 0.275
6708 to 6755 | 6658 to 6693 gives 0.04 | 0.392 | 0.440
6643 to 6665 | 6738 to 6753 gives 0.09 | 0.395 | 0.506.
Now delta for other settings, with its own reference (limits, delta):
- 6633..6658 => 6641.5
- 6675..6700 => 6681.5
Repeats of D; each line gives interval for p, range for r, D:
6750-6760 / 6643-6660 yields 21.8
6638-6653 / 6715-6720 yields 22.2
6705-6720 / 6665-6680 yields 21.9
